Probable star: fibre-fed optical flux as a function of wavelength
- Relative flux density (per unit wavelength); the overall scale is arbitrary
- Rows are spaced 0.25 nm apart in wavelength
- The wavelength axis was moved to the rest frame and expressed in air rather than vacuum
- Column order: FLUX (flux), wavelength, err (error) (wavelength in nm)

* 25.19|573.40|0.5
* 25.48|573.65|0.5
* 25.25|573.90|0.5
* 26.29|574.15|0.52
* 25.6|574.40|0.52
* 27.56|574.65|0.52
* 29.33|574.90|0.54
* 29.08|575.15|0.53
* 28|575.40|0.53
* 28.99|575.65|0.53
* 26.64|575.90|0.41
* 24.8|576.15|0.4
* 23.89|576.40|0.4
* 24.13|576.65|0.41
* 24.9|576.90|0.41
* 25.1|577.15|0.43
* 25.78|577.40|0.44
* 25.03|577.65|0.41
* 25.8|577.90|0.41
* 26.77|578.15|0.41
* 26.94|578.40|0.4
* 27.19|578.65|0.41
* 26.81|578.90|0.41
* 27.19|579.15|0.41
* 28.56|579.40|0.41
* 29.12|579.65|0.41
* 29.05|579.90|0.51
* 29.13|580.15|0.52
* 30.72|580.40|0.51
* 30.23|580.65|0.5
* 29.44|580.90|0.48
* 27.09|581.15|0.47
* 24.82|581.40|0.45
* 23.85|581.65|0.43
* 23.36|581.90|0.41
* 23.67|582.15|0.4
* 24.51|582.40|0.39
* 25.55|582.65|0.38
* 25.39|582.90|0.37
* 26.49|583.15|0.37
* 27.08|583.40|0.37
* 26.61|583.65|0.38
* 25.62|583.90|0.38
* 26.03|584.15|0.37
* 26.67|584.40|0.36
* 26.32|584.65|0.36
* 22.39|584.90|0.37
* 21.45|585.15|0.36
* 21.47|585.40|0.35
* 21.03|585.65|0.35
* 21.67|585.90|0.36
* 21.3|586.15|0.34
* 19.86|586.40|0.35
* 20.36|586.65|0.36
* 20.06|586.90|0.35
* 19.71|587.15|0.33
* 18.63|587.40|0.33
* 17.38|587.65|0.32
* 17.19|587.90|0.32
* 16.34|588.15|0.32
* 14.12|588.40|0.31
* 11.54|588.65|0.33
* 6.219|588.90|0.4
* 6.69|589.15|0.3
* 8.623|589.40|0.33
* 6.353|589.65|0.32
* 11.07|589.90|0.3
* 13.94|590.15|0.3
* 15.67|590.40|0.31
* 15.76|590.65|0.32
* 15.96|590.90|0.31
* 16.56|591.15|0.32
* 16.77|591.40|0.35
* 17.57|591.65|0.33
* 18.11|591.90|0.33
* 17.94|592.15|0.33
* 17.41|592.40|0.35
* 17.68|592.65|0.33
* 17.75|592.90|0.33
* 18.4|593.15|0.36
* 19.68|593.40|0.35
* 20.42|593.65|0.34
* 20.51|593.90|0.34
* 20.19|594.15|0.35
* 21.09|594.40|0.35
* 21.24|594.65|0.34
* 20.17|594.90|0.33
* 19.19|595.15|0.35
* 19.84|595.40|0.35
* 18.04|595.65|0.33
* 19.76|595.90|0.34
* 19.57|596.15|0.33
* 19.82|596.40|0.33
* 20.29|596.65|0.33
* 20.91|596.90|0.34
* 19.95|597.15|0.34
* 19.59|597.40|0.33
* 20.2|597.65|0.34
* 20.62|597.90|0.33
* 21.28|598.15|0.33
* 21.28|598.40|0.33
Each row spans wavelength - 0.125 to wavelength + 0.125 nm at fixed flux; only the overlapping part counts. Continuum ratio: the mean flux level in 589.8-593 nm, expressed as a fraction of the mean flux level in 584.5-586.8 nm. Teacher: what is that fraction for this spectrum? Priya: 0.8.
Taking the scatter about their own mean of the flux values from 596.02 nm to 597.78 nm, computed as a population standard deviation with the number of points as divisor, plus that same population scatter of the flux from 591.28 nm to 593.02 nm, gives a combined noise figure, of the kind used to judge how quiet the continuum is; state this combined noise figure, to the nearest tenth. 0.8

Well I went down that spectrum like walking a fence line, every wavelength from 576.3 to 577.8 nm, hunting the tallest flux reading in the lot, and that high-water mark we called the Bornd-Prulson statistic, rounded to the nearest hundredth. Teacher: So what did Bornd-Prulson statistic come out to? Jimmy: 25.78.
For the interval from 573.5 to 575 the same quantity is 29.33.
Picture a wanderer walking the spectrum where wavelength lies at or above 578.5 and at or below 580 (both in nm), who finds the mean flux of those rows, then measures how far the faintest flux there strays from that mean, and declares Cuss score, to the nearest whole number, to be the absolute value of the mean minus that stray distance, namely 27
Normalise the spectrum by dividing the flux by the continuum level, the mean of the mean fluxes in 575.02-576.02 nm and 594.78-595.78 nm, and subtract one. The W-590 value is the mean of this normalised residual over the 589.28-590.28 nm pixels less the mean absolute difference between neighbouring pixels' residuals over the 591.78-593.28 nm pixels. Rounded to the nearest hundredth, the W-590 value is -0.59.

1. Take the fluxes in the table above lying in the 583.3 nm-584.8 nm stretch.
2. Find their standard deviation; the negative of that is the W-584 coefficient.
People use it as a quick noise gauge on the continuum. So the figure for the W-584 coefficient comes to -0.5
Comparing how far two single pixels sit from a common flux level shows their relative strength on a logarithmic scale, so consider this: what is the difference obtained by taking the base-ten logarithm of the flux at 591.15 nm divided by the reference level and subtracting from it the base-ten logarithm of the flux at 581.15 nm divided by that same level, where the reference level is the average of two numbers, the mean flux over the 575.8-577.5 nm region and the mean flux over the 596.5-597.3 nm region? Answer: -0.21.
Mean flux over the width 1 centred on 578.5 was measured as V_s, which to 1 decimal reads 26.9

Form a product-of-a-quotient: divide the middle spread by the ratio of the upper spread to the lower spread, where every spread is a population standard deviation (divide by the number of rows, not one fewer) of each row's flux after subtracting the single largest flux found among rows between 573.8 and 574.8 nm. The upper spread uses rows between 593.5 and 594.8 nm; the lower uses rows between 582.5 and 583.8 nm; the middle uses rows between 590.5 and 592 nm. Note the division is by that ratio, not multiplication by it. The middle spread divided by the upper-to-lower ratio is 1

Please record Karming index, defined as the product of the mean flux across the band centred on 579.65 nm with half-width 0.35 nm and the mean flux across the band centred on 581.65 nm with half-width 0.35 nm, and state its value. 694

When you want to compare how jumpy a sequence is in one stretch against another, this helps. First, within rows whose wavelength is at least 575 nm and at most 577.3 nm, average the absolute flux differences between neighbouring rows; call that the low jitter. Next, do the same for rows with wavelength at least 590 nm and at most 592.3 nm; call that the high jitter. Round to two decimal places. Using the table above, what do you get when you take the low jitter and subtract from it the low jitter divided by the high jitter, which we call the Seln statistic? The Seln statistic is -0.88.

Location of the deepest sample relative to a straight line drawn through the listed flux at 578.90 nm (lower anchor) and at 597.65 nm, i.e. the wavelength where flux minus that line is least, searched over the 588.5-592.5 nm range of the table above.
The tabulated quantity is 588.90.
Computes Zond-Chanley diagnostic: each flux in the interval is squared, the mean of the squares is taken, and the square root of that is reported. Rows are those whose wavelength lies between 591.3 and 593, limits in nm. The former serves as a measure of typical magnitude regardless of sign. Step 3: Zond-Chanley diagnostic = 17.6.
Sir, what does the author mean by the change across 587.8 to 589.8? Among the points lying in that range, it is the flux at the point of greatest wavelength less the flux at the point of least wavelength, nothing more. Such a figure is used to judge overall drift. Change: -11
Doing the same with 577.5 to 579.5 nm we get 4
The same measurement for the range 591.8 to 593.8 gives 2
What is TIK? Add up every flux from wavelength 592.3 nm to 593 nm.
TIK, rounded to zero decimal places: 53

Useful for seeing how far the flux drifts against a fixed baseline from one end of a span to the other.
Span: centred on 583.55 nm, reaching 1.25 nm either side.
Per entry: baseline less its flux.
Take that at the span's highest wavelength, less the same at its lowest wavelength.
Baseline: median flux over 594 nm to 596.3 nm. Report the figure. -1.8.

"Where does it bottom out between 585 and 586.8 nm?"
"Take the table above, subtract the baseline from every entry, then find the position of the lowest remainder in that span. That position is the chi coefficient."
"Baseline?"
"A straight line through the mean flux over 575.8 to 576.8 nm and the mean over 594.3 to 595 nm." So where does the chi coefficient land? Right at 586.40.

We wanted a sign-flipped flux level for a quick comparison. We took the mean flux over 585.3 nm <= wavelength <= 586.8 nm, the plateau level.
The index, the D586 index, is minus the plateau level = -20.9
